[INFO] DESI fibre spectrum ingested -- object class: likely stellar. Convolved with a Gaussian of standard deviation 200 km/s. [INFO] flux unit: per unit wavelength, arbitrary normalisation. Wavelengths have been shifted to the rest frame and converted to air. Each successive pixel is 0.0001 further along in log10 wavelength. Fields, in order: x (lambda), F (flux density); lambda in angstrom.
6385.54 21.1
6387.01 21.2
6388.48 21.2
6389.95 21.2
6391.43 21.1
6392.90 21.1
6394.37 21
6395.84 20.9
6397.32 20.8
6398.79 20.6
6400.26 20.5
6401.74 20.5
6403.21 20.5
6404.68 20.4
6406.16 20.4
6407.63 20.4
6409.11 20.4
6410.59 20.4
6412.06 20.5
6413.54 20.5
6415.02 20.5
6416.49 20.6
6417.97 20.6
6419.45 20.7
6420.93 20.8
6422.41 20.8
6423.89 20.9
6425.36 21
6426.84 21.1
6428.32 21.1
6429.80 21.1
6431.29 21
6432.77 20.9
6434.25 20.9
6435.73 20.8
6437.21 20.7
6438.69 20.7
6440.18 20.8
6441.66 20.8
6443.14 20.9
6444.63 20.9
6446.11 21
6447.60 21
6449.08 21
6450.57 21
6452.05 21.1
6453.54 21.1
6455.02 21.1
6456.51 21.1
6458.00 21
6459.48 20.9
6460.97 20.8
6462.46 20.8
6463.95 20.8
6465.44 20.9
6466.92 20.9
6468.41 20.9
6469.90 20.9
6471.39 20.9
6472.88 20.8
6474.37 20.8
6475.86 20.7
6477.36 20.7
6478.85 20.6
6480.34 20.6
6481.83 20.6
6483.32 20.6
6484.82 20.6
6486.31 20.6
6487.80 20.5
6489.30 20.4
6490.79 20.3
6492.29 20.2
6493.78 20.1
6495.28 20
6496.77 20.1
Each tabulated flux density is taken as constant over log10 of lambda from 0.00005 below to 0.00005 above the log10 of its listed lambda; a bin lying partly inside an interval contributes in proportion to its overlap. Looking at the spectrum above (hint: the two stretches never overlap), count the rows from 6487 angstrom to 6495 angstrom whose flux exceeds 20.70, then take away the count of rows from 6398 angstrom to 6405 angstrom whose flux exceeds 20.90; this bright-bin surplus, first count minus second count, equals 0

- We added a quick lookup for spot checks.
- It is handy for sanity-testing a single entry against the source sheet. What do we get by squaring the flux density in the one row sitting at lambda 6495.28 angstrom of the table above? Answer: 400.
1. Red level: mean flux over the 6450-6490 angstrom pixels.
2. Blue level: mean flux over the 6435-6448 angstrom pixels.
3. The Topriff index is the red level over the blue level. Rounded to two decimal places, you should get 1.00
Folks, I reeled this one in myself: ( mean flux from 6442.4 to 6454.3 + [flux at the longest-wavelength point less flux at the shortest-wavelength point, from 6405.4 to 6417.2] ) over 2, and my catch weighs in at 10.6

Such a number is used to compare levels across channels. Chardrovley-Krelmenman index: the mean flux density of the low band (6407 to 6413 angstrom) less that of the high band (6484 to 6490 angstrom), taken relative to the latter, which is -0.005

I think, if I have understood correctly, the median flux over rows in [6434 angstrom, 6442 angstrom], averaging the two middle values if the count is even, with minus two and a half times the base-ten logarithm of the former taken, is -3.30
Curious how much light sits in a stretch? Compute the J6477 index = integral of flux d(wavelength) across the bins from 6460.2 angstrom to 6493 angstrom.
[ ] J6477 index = 678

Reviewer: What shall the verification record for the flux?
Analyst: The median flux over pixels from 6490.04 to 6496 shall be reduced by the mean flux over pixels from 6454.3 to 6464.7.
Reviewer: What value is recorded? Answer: -0.8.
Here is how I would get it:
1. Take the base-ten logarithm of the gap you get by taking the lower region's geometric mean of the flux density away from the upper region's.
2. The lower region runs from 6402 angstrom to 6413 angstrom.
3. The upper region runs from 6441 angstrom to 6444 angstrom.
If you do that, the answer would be -0.38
